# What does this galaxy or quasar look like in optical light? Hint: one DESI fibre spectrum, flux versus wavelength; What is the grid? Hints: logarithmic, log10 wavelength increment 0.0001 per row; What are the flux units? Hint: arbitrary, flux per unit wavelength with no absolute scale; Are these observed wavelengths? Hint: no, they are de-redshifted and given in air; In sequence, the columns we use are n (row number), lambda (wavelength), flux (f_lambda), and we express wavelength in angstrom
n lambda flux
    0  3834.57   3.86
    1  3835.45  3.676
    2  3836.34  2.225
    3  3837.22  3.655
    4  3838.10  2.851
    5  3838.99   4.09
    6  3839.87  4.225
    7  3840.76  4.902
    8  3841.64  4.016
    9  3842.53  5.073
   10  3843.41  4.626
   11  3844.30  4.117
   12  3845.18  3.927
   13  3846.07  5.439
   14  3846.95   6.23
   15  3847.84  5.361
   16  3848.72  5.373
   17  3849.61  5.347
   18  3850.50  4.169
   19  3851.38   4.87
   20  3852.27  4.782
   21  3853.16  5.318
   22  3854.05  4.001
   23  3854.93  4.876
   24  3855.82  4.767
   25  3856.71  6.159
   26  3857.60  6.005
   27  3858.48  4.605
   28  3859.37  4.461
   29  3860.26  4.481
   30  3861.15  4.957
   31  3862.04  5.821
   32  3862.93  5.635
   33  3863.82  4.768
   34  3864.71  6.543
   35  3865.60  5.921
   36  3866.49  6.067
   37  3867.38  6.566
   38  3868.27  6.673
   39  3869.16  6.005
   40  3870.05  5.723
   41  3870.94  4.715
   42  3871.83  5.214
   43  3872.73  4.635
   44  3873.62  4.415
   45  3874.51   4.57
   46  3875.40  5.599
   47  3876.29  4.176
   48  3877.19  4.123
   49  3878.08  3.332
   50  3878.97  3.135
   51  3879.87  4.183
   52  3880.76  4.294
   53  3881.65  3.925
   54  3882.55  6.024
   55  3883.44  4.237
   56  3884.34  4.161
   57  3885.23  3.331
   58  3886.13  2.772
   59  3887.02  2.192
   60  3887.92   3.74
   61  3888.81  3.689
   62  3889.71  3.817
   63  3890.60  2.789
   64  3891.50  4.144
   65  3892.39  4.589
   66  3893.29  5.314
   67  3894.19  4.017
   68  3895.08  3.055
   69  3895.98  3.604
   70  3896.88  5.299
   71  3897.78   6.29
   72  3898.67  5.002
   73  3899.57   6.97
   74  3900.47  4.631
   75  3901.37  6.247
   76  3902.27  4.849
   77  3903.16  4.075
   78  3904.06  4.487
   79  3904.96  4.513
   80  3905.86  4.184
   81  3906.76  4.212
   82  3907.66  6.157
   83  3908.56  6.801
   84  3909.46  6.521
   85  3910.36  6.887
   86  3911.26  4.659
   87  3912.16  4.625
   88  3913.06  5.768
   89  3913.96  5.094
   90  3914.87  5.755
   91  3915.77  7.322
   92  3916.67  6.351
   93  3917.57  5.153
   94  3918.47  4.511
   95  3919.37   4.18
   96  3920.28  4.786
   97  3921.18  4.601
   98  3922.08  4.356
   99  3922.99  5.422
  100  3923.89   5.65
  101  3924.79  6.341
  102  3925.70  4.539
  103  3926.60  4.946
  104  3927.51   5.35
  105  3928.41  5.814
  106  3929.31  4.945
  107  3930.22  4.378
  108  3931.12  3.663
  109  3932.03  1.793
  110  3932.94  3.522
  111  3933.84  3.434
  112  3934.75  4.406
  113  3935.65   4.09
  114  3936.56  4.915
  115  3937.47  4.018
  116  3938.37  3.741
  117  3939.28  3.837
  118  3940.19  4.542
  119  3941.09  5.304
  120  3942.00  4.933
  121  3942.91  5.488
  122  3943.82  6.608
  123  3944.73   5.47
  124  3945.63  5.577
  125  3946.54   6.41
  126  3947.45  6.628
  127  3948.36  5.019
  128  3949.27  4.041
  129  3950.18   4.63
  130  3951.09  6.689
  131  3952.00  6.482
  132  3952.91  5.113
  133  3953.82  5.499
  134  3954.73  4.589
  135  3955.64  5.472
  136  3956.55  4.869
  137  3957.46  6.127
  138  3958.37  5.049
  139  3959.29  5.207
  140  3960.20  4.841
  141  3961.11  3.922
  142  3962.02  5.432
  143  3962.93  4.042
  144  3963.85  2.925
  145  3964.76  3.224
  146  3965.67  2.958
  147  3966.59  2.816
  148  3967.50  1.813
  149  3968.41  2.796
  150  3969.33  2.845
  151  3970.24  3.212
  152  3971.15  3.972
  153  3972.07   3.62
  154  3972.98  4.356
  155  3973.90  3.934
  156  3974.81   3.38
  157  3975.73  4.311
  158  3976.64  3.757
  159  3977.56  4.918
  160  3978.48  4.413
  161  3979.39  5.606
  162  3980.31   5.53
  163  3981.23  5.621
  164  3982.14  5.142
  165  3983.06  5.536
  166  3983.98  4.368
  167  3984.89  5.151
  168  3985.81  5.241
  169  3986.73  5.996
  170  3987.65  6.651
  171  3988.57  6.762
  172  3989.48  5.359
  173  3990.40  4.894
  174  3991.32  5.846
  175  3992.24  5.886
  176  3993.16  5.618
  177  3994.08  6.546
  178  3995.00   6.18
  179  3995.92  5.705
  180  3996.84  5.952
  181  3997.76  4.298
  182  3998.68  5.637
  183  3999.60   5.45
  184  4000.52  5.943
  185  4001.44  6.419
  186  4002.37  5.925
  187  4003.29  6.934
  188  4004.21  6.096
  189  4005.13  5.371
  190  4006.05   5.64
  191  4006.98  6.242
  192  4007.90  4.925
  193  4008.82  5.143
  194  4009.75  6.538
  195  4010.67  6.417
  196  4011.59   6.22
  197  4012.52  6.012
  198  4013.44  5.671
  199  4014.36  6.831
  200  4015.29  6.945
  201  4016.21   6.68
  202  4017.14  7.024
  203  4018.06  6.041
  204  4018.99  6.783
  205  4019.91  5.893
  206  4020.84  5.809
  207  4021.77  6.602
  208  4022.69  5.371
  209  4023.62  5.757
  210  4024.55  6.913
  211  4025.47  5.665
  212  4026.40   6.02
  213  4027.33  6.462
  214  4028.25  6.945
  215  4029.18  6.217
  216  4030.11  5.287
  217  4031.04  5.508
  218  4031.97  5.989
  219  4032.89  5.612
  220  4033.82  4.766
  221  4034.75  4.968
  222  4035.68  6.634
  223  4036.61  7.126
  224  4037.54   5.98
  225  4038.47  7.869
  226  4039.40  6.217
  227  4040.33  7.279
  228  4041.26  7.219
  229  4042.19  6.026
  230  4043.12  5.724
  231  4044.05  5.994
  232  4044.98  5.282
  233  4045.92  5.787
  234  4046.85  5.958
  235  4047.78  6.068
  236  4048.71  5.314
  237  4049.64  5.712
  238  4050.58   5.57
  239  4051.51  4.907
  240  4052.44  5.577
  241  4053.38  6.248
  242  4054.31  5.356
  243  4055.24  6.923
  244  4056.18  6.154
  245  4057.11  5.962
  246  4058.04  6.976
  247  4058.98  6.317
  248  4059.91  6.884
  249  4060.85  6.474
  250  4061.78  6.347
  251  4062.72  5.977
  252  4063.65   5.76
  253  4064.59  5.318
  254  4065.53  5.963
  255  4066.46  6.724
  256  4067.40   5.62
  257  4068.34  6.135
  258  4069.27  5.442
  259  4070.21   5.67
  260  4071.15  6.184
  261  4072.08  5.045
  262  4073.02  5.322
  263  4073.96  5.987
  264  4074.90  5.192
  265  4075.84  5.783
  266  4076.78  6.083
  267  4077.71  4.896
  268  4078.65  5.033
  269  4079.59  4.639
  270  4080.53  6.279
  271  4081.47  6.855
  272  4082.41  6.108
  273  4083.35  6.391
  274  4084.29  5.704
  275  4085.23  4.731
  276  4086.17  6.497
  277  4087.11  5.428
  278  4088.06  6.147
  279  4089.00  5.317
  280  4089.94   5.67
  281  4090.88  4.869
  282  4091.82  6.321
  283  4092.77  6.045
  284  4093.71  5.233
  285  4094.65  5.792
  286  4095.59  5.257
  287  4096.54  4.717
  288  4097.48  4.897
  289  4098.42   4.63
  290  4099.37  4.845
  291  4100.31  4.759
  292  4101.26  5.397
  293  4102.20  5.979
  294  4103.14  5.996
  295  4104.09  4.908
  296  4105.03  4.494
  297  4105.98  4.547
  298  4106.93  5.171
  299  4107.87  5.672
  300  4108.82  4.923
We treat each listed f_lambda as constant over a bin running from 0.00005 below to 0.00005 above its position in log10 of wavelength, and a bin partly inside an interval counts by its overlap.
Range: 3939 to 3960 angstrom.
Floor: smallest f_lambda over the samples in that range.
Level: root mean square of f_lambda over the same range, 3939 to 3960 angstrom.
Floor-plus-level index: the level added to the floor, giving 9.3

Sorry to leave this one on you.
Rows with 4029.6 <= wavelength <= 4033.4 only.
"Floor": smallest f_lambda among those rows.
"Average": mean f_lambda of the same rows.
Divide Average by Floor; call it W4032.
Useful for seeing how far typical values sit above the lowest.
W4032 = 1.06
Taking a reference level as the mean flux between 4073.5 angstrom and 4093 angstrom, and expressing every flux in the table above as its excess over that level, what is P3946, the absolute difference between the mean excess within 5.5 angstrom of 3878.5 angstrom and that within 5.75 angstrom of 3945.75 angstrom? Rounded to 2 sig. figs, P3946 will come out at 1.2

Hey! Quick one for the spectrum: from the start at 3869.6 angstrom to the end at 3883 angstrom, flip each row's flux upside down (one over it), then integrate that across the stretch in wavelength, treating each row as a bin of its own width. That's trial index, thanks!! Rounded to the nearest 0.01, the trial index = 3.05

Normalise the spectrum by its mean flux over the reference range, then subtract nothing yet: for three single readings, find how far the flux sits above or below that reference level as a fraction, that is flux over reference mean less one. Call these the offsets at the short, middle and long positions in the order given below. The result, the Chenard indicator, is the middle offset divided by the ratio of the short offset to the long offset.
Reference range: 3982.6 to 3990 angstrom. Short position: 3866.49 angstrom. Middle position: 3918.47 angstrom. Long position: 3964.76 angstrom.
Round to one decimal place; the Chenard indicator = 1.1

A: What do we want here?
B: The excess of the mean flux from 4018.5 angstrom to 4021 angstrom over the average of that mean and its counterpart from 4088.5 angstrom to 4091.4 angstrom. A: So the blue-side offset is 0.4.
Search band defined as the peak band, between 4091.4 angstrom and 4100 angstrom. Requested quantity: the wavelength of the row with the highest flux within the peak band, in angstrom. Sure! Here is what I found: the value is 4091.82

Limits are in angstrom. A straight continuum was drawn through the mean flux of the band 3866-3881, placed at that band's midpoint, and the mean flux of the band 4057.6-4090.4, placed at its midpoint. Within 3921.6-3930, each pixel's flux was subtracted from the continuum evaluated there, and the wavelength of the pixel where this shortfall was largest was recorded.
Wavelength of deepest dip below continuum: 3922.08 angstrom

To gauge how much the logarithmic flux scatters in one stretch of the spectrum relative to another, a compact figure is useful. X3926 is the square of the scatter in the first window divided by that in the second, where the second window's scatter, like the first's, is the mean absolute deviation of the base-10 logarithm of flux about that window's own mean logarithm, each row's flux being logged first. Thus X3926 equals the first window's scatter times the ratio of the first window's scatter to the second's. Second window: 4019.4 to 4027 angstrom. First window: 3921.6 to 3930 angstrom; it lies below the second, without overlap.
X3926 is 0.066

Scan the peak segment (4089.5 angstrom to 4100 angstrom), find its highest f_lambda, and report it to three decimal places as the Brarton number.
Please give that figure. 6.321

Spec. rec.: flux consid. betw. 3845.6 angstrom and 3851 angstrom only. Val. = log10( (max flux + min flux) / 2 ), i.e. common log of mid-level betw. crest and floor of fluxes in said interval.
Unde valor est 0.72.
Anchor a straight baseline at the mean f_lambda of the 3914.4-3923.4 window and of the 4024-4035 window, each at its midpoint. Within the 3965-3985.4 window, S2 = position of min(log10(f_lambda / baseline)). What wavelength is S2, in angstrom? 3967.50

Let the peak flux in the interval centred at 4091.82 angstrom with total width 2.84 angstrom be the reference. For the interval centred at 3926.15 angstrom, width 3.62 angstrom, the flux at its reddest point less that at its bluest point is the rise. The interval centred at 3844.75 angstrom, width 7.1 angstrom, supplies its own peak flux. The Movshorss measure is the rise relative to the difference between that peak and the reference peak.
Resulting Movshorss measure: 10.9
